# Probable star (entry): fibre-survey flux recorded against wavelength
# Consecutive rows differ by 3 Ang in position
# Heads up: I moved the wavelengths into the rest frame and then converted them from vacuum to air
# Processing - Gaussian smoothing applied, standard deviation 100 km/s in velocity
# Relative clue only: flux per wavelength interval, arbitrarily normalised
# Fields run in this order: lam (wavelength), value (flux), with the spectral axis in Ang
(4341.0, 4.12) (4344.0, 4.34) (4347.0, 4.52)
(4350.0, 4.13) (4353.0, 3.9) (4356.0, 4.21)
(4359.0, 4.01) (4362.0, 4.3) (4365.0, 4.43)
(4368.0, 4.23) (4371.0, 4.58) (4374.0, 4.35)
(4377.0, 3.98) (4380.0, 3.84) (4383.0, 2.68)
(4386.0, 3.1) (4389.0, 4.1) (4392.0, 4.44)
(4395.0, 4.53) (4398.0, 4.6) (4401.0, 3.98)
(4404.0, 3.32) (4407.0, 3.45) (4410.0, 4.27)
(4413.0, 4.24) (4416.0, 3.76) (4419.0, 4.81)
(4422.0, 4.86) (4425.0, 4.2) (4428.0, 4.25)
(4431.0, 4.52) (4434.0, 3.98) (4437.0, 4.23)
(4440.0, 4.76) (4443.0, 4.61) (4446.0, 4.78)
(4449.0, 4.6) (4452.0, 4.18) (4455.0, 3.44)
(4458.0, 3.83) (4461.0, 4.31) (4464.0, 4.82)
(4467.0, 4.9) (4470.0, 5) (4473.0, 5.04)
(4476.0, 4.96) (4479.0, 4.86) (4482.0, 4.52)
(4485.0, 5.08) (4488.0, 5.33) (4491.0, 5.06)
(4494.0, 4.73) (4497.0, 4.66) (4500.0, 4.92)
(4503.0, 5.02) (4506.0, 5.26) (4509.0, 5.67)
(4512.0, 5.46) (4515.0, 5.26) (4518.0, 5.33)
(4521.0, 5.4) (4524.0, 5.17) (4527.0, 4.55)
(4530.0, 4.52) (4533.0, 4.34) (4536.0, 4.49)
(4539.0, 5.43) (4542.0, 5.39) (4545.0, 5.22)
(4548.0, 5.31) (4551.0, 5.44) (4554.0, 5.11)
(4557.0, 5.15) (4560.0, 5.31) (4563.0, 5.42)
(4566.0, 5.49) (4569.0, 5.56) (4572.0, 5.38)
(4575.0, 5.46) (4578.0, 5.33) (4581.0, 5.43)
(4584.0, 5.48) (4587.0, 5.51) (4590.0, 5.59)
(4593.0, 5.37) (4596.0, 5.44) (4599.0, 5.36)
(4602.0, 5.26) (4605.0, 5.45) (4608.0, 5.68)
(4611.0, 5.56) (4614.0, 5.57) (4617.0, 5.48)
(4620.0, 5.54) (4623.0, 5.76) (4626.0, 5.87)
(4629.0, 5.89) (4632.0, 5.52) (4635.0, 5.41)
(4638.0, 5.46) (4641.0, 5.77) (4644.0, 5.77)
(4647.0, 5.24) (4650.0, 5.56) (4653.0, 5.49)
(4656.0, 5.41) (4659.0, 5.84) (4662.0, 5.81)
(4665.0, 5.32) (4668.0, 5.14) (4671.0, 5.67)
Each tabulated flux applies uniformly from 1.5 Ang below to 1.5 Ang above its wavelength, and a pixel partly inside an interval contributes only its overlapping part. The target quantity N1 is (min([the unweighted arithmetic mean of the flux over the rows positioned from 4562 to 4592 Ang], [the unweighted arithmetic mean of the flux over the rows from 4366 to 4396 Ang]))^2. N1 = 15.9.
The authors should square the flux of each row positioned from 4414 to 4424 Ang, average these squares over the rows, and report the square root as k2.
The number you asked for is 4.5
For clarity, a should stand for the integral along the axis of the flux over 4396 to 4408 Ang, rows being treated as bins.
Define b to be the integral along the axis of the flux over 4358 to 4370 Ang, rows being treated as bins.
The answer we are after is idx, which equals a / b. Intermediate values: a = 47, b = 51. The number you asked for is 0.91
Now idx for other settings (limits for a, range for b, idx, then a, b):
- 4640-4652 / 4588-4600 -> 1.02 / 67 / 65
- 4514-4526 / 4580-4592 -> 0.96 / 63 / 66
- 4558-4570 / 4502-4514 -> 1.01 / 65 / 64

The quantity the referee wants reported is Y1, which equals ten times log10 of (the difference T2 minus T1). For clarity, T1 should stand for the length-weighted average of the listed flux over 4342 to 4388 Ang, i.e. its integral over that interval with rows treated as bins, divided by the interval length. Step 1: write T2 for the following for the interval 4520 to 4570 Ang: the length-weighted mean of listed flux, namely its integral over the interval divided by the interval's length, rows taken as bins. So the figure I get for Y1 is 0.36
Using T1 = 4.04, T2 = 5.13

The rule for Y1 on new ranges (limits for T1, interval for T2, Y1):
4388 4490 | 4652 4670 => 0.31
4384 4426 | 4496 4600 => 0.56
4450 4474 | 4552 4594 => -0.14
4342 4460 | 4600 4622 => 1.29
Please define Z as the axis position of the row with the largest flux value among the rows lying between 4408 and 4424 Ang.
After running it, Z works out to 4422.0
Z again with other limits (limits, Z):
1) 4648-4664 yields 4659.0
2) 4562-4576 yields 4569.0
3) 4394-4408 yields 4398.0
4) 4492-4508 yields 4506.0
